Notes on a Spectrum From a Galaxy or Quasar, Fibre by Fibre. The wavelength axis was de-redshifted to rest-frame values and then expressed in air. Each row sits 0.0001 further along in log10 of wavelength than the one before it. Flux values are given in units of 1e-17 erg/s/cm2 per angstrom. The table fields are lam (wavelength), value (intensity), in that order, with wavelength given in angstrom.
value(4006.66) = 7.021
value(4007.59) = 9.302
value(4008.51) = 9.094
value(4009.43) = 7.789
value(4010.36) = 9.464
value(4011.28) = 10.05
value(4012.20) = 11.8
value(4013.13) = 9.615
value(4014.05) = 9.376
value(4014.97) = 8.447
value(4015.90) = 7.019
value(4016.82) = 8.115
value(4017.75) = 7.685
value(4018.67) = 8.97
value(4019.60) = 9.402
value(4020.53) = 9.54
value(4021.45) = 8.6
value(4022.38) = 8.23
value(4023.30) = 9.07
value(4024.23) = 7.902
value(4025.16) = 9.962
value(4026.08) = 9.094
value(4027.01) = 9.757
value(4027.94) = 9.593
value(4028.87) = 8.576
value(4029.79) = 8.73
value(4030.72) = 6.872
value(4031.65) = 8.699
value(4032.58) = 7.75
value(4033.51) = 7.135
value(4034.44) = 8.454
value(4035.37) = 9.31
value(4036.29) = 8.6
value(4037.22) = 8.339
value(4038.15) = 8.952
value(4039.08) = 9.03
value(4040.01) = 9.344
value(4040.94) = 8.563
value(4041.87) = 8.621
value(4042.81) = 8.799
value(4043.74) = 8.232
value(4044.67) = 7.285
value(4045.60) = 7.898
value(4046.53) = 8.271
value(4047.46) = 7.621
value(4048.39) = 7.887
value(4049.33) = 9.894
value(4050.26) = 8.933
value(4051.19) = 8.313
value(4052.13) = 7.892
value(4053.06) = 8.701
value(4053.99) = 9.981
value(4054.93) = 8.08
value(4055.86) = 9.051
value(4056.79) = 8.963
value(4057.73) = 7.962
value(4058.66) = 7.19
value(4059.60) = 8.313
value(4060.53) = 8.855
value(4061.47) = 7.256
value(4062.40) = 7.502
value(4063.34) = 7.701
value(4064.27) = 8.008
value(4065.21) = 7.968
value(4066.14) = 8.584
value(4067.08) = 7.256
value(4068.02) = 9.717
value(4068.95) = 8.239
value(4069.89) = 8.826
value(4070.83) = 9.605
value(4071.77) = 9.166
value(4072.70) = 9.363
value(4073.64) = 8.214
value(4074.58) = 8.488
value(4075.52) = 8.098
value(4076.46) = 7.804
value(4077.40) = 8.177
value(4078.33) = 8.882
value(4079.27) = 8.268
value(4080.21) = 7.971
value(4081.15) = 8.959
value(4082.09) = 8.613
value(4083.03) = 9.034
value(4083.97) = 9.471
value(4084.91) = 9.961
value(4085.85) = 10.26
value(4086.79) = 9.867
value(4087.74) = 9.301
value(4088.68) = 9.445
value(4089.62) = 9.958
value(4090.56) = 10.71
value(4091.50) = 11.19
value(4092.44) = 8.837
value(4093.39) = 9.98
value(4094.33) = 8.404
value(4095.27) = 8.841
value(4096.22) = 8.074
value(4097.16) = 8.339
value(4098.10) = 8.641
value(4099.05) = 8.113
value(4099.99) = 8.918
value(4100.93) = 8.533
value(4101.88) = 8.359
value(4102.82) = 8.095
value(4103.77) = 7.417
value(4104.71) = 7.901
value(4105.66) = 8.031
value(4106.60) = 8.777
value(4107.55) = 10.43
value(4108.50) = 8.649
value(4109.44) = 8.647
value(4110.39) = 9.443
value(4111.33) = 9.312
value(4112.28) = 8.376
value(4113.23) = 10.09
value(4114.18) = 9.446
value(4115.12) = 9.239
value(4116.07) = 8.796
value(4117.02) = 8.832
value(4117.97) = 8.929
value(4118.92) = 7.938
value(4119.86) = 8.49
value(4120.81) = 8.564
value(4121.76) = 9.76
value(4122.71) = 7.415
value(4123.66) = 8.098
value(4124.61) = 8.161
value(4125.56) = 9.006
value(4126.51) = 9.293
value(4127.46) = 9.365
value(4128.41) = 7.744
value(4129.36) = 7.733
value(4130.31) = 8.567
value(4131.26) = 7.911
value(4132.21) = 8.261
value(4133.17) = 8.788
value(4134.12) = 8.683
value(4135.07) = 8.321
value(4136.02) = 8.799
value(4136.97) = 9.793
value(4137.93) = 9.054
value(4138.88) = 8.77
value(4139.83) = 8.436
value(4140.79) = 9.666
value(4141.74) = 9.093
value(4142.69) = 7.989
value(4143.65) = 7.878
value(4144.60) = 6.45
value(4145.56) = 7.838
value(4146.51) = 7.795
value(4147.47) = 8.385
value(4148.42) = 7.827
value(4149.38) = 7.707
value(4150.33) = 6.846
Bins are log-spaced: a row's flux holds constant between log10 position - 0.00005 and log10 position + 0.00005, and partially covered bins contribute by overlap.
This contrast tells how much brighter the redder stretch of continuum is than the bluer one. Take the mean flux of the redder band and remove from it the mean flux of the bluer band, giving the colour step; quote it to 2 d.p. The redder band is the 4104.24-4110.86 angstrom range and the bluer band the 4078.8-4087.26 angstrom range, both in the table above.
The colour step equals -0.32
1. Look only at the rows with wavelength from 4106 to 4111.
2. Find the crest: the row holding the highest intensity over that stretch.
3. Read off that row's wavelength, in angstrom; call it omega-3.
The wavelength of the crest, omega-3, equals 4107.55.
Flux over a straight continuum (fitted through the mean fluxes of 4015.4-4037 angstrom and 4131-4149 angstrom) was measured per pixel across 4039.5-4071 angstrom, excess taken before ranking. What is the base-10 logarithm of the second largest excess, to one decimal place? 0.1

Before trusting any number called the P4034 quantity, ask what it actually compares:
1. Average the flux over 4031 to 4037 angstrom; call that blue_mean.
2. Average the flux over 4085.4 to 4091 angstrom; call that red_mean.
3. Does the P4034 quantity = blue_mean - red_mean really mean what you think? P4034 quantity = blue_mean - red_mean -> -1.6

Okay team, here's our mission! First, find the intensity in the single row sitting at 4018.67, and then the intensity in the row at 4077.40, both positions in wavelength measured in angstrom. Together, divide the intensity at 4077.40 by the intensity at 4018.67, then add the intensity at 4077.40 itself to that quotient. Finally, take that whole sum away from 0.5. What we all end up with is -8.6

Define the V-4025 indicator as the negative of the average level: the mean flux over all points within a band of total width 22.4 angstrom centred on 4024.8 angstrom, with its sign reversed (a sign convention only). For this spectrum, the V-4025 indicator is -8.6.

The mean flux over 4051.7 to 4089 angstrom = 8.62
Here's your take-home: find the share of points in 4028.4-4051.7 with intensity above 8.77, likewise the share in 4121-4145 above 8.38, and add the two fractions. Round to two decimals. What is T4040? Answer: 0.84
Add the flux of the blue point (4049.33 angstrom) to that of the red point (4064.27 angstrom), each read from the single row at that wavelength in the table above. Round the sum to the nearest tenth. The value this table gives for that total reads 17.9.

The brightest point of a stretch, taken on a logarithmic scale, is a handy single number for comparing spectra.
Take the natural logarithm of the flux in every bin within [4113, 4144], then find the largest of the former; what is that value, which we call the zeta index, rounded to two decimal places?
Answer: 2.31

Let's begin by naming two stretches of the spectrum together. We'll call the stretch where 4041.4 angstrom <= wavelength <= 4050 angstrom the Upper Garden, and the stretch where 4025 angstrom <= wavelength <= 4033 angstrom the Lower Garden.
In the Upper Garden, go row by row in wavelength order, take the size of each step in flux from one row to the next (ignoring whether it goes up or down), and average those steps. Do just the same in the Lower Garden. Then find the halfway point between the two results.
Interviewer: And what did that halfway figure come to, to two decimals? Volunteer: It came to 0.82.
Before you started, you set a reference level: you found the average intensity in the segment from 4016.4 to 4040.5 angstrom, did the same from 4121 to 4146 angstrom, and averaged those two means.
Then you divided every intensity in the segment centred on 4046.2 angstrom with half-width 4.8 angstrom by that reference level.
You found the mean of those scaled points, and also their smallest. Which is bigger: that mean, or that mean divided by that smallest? 1.15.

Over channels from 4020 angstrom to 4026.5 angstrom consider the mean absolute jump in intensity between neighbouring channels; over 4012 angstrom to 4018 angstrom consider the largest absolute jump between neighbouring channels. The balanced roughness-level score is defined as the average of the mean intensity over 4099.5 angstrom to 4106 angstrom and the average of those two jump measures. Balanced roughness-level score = 4.90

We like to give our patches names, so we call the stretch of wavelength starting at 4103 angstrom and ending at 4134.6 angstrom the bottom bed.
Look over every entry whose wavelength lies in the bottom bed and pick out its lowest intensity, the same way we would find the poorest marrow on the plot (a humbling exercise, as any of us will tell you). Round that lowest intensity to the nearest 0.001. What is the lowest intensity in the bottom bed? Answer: 7.415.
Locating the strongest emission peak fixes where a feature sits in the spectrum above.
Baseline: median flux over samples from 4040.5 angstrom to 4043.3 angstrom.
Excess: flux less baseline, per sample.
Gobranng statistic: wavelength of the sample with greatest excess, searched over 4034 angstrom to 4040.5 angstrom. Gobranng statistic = 4040.01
